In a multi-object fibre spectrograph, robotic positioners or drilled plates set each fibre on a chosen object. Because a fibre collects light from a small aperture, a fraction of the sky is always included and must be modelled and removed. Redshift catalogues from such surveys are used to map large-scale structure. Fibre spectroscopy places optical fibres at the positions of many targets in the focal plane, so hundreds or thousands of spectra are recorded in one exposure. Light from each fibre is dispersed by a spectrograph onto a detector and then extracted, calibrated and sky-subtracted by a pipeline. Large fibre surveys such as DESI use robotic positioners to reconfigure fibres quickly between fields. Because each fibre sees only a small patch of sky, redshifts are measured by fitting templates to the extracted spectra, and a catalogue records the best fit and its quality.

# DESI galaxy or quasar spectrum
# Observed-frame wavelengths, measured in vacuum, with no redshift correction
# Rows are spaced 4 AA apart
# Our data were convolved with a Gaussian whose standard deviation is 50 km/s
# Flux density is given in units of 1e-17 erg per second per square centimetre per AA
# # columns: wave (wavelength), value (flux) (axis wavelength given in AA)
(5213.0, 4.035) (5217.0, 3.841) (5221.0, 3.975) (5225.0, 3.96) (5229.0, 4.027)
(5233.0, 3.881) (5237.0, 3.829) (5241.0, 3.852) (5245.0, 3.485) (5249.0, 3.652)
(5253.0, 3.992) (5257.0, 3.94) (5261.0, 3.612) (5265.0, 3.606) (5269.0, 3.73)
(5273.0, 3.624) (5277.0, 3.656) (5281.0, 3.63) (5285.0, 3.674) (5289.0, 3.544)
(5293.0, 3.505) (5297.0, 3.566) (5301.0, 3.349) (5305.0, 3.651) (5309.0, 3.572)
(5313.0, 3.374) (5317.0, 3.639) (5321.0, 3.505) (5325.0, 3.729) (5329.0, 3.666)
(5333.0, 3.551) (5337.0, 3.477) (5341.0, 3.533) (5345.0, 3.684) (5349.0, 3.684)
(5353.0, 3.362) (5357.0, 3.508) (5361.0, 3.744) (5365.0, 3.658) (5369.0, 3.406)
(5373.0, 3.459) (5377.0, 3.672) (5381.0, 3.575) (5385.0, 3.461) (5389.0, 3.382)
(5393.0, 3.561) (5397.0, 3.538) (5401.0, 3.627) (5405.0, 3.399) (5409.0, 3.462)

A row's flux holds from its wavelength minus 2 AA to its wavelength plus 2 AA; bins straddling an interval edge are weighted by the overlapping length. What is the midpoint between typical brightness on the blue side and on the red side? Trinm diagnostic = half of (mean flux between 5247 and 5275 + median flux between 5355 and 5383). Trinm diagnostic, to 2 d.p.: 3.66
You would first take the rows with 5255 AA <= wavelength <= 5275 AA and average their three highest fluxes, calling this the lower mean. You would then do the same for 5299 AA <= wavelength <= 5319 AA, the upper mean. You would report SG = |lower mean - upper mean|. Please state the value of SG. 0.14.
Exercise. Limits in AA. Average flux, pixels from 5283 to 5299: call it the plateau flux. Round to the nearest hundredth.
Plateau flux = 3.57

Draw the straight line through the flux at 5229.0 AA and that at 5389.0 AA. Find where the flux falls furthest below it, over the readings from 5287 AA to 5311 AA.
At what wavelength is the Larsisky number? 5301.0 AA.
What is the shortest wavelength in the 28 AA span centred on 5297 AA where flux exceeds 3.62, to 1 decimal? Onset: 5285.0 AA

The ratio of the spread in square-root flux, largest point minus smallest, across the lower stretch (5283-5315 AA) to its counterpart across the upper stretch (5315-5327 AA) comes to 1.5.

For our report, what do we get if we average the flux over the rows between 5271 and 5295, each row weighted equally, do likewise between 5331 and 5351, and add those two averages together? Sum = 7.19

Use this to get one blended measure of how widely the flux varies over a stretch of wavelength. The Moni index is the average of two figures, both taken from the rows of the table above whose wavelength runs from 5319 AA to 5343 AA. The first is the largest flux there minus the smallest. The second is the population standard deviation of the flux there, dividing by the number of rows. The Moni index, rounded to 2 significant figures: 0.17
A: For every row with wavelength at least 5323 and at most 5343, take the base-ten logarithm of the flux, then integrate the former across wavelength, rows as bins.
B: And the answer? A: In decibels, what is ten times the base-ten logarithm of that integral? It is 10.5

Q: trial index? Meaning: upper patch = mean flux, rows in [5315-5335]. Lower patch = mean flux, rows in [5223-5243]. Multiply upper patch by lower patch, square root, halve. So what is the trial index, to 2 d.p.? 1.88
